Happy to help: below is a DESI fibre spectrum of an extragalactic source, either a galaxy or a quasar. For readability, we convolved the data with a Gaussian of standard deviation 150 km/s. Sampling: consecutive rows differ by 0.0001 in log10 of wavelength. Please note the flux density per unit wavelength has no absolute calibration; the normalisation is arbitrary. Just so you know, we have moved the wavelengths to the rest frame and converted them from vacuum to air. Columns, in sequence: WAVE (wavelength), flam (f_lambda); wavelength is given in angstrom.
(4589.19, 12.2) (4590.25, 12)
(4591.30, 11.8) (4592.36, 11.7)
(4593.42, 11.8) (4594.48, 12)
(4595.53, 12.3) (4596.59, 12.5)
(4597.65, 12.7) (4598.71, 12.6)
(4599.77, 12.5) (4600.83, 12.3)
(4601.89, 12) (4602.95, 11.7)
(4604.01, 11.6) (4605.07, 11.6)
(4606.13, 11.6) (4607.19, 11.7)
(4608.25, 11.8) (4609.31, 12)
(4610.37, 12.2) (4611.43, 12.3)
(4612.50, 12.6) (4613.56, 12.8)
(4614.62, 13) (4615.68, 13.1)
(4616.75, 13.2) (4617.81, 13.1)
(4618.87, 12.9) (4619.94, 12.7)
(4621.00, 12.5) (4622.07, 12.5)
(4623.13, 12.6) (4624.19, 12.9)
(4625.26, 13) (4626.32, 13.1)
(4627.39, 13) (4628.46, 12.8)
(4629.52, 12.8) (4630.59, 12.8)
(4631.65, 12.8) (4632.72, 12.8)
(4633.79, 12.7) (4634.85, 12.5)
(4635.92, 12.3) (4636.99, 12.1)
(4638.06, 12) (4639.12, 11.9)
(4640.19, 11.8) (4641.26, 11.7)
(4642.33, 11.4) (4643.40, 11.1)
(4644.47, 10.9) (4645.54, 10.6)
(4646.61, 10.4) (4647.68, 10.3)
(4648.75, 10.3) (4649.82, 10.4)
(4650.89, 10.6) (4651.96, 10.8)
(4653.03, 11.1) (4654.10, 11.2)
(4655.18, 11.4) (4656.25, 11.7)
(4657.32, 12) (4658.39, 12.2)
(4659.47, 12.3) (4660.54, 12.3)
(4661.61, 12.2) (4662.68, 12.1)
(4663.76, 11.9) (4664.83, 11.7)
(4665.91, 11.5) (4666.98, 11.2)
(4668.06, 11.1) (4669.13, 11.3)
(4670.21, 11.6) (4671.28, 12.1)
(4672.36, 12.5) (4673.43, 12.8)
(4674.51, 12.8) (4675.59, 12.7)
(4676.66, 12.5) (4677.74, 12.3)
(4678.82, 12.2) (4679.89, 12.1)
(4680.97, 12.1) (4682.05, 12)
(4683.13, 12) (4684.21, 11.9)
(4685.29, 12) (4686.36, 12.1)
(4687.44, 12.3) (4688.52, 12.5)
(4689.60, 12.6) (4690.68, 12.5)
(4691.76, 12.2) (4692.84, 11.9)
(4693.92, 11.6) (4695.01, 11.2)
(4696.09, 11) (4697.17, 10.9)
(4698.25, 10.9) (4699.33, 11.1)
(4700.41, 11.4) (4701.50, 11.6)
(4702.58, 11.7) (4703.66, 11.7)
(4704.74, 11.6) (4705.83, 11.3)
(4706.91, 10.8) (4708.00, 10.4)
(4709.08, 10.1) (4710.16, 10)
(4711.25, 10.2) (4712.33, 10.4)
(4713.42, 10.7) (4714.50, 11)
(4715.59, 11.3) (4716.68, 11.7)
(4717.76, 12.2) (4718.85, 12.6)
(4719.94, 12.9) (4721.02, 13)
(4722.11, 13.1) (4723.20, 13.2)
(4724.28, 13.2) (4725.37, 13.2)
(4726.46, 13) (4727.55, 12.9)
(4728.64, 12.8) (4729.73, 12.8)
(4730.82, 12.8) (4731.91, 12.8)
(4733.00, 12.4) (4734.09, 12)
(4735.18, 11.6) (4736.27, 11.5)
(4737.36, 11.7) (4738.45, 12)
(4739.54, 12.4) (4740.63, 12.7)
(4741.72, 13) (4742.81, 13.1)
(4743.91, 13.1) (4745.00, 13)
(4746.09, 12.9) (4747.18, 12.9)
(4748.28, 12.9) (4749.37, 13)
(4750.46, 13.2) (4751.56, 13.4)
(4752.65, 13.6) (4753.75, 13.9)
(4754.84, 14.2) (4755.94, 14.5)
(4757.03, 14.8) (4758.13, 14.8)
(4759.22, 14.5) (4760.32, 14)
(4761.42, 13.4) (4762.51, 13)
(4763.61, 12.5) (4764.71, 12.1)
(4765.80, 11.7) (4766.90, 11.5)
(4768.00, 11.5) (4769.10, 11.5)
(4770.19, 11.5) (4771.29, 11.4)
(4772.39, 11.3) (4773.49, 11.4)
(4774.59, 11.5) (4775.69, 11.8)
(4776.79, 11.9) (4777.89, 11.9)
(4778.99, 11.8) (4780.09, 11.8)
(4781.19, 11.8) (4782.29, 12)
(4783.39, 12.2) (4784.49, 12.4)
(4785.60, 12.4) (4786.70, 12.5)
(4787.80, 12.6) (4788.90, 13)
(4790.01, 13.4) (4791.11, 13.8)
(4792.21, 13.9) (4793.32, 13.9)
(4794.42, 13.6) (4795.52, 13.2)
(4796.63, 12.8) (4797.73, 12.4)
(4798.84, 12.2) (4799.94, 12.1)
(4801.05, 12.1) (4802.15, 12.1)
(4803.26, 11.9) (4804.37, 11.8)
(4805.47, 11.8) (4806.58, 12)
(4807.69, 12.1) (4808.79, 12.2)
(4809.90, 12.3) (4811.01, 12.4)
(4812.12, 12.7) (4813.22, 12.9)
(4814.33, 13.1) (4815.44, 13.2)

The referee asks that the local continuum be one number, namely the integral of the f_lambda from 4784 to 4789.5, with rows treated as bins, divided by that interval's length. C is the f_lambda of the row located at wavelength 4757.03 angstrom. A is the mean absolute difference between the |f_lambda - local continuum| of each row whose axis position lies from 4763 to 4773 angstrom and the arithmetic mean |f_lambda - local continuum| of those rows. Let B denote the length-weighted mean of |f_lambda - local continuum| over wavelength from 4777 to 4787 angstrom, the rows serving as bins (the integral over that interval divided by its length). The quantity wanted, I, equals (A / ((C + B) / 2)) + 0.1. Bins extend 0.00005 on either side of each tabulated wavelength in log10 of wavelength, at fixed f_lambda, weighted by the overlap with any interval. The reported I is 0.138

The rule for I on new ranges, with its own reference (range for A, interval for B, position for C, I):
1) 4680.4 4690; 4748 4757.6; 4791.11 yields 0.125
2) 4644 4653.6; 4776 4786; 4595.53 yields 0.135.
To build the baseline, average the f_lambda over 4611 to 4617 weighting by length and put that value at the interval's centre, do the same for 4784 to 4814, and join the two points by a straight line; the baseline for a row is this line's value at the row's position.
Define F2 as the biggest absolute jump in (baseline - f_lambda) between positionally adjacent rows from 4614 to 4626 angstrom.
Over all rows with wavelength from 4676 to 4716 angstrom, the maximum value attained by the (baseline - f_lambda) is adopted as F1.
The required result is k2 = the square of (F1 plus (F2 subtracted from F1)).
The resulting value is 26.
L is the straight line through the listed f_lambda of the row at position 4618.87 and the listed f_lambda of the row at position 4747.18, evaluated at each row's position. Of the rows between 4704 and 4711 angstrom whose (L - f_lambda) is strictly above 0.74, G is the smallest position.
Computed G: 4704.74 angstrom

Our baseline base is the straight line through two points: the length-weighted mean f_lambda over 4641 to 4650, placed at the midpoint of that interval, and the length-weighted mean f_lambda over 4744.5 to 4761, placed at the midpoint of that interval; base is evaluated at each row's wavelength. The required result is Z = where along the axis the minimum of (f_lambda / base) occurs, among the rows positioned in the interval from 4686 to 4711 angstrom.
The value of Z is 4710.16 angstrom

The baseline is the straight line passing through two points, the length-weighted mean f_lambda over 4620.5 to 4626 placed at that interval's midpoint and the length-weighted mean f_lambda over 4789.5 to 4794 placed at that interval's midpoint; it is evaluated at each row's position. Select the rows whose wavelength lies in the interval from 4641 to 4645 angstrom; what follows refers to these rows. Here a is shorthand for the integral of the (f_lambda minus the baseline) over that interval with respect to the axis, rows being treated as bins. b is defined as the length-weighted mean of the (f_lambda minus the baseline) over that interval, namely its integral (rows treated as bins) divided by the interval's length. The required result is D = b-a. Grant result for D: 4.8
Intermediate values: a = -6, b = -1.6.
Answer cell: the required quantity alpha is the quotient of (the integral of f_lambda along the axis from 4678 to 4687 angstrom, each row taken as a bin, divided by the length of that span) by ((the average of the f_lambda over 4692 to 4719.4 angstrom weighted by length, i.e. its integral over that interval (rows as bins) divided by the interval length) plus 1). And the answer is 0.99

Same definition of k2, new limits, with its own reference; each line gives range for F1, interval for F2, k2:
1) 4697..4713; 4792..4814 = 25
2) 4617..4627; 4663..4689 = 0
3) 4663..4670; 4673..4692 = 9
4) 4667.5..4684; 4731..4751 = 8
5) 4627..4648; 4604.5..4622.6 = 22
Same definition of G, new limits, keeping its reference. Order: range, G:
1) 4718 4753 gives 4734.09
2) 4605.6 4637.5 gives 4606.13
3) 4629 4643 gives 4636.99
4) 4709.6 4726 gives 4710.16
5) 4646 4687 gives 4646.61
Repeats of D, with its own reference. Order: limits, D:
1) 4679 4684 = 4.1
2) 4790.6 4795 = -0.1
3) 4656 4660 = 2.6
